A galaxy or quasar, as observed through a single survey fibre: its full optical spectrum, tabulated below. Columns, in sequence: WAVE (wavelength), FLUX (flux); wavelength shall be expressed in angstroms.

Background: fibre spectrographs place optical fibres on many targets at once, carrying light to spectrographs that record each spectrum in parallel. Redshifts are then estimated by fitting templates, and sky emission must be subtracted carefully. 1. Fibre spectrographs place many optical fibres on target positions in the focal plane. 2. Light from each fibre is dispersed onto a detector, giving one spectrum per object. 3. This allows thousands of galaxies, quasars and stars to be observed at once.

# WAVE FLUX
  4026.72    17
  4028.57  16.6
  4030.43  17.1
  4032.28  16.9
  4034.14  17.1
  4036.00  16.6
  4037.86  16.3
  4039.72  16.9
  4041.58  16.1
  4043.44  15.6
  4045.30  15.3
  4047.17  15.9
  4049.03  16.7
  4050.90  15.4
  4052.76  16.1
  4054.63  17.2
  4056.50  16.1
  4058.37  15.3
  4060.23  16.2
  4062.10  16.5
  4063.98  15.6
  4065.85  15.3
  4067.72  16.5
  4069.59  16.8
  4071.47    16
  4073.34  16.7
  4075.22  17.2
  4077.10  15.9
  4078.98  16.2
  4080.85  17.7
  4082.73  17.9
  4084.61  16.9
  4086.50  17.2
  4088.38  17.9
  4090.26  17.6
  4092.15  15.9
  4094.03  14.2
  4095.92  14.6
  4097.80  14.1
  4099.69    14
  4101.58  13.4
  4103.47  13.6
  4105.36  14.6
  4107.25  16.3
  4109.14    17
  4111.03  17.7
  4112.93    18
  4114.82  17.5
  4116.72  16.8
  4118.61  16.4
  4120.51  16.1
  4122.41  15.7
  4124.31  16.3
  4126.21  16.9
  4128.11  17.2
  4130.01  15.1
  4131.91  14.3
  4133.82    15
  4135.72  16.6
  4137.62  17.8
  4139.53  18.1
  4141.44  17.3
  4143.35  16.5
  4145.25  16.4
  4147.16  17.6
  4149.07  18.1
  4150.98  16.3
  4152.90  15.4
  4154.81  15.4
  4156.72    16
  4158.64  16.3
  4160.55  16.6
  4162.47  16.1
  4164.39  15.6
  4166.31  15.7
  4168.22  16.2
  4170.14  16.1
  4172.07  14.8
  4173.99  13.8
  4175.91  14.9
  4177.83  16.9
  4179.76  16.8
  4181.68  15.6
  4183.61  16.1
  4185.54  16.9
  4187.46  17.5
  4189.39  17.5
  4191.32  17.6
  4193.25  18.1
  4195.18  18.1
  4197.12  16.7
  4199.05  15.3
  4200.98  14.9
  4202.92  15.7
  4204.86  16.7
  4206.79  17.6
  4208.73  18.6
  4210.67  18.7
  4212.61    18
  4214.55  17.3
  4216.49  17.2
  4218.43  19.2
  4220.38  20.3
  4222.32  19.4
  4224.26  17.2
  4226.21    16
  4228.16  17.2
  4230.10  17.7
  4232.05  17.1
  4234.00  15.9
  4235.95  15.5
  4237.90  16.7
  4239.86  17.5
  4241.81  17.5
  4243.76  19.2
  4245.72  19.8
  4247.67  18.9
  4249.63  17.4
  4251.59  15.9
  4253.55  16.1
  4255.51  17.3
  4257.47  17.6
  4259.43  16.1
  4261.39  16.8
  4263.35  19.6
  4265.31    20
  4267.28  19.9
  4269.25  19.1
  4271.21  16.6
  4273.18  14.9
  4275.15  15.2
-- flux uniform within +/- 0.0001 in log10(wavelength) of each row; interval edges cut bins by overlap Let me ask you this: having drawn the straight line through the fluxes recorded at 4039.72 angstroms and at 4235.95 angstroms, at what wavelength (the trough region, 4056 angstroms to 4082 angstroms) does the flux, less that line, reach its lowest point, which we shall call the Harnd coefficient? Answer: 4058.37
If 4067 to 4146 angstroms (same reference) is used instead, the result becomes 4101.58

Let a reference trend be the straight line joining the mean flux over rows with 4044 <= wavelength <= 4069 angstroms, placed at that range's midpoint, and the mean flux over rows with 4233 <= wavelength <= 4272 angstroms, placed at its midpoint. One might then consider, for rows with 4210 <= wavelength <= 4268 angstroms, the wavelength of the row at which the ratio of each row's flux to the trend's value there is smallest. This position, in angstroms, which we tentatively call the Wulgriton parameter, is 4235.95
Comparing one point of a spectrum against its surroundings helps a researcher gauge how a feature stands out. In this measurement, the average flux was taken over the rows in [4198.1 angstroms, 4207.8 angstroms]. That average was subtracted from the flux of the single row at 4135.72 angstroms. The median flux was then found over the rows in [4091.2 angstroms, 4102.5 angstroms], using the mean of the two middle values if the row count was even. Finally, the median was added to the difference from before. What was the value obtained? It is 14.7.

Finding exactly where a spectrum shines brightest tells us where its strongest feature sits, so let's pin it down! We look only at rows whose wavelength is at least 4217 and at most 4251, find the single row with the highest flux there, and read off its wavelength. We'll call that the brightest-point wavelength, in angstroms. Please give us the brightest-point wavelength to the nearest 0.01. 4220.38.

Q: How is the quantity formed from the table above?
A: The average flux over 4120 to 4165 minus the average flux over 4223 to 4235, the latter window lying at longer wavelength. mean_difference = -0.5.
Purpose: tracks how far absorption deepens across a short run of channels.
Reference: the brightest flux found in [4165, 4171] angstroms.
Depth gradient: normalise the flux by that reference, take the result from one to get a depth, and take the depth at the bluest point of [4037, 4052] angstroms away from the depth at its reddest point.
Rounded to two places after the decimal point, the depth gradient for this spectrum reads 0.06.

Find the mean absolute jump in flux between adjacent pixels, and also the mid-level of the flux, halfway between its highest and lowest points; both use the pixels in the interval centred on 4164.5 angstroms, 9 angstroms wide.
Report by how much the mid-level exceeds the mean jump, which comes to 15.7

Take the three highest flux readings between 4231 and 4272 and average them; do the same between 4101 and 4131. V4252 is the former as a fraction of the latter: 1.12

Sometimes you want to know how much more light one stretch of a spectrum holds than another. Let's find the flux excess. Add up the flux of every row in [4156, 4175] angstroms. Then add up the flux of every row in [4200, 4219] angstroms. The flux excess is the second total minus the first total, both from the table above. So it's 17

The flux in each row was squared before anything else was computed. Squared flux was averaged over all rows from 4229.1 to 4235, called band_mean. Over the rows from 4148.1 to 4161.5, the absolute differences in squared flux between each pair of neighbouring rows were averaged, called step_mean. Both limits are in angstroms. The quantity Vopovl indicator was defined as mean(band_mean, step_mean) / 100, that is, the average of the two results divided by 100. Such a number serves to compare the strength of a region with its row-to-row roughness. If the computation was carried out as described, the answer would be 1.54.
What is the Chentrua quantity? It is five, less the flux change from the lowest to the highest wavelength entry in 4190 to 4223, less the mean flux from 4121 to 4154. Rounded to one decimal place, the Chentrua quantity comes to -13.3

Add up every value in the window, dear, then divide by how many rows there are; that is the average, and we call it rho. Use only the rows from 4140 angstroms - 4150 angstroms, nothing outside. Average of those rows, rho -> 17.2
